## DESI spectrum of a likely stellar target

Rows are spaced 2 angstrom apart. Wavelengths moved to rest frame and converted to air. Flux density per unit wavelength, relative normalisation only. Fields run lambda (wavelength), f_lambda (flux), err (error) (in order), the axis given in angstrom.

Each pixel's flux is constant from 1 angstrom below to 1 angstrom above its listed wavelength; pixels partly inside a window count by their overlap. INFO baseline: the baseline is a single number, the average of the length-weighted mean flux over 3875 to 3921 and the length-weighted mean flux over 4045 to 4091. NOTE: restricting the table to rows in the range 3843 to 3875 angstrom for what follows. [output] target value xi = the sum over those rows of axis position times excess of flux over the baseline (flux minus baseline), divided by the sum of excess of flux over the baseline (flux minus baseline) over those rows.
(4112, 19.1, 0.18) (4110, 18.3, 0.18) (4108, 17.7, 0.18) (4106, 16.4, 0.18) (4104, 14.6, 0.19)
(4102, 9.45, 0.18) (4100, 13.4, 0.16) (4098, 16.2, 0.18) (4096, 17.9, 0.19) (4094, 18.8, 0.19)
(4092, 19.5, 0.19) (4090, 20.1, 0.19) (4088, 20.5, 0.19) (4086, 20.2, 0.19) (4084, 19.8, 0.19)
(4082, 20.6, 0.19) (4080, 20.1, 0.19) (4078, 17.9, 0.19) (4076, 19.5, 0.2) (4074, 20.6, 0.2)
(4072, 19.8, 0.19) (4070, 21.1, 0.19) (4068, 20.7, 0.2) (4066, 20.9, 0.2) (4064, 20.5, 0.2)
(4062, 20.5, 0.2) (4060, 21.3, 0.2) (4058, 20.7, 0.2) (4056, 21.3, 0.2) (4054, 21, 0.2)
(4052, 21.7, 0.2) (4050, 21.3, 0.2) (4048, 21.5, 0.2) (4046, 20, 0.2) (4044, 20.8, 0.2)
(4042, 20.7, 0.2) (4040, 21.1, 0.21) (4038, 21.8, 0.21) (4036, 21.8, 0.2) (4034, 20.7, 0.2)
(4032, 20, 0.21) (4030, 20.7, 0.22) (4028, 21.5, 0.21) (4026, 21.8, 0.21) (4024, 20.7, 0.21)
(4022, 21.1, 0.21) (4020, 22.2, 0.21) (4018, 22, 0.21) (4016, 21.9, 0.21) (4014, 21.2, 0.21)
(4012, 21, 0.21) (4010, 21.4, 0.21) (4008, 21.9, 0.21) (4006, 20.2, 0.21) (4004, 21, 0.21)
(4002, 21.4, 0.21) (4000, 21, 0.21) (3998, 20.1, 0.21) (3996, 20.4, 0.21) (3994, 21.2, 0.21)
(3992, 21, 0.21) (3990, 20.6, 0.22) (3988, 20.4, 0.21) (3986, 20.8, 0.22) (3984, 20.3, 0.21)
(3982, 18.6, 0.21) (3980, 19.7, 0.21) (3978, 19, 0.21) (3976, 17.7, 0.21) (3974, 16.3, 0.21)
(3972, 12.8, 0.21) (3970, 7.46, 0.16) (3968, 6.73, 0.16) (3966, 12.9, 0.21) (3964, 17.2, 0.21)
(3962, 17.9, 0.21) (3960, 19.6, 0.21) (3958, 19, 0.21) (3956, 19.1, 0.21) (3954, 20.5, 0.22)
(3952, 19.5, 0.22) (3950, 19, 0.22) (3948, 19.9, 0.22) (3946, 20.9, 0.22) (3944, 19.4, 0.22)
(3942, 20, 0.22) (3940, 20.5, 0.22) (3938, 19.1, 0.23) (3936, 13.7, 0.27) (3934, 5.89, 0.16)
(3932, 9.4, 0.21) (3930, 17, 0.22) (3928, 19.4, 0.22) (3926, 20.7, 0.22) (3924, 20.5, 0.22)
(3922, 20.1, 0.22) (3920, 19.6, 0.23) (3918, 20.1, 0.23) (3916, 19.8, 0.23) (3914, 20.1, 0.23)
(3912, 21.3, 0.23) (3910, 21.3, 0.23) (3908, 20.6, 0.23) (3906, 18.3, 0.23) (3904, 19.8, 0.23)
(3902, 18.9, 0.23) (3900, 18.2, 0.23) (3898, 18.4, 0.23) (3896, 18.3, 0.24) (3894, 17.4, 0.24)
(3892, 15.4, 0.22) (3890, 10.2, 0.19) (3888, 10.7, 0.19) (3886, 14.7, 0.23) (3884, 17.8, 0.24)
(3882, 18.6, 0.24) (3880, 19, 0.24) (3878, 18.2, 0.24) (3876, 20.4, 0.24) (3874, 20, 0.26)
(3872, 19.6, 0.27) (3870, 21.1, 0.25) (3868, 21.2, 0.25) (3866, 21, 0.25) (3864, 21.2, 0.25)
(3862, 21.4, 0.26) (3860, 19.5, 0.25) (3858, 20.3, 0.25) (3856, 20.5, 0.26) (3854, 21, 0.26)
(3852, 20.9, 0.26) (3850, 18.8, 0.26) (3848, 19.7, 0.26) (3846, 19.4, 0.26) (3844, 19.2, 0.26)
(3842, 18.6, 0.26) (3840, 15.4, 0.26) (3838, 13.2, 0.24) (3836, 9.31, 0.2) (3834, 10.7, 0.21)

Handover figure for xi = 3862.5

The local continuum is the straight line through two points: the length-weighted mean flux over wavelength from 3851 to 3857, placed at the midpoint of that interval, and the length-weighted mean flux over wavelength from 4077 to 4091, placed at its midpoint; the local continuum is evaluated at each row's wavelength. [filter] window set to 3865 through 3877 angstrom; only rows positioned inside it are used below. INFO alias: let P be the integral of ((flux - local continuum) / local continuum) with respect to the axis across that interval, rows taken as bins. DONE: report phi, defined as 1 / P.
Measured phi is -9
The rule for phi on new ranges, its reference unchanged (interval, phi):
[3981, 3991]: -15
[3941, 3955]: -3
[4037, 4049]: 2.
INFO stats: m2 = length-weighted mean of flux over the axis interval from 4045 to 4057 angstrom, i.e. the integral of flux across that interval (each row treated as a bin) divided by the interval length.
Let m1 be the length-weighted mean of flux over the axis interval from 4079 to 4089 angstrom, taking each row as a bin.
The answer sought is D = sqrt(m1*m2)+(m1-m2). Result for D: 19.8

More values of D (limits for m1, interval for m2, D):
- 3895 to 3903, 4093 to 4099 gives 18.9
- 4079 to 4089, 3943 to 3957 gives 20.5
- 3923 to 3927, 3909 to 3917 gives 20.6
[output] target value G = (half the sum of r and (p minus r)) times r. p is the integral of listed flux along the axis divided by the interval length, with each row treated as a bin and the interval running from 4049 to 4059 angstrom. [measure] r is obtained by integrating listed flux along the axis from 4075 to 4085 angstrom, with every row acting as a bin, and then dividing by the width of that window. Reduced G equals 208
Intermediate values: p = 21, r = 19.6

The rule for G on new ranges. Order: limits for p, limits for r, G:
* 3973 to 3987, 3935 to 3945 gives 175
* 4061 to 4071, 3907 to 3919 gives 213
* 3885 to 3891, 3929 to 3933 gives 78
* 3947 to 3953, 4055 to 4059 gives 204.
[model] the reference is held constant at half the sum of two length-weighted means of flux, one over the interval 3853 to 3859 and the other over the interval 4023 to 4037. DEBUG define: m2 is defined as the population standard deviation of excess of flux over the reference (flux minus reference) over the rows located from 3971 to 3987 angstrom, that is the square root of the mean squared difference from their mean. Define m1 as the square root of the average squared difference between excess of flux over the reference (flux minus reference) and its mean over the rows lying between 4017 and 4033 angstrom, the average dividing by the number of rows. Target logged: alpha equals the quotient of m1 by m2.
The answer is 0.3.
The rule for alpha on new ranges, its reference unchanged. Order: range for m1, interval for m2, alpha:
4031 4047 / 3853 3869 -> 1.1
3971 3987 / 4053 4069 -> 8.1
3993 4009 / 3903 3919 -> 0.6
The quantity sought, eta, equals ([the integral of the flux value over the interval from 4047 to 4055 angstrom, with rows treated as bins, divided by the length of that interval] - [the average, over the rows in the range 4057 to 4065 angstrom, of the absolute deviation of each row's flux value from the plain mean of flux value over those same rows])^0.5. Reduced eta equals 4.59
